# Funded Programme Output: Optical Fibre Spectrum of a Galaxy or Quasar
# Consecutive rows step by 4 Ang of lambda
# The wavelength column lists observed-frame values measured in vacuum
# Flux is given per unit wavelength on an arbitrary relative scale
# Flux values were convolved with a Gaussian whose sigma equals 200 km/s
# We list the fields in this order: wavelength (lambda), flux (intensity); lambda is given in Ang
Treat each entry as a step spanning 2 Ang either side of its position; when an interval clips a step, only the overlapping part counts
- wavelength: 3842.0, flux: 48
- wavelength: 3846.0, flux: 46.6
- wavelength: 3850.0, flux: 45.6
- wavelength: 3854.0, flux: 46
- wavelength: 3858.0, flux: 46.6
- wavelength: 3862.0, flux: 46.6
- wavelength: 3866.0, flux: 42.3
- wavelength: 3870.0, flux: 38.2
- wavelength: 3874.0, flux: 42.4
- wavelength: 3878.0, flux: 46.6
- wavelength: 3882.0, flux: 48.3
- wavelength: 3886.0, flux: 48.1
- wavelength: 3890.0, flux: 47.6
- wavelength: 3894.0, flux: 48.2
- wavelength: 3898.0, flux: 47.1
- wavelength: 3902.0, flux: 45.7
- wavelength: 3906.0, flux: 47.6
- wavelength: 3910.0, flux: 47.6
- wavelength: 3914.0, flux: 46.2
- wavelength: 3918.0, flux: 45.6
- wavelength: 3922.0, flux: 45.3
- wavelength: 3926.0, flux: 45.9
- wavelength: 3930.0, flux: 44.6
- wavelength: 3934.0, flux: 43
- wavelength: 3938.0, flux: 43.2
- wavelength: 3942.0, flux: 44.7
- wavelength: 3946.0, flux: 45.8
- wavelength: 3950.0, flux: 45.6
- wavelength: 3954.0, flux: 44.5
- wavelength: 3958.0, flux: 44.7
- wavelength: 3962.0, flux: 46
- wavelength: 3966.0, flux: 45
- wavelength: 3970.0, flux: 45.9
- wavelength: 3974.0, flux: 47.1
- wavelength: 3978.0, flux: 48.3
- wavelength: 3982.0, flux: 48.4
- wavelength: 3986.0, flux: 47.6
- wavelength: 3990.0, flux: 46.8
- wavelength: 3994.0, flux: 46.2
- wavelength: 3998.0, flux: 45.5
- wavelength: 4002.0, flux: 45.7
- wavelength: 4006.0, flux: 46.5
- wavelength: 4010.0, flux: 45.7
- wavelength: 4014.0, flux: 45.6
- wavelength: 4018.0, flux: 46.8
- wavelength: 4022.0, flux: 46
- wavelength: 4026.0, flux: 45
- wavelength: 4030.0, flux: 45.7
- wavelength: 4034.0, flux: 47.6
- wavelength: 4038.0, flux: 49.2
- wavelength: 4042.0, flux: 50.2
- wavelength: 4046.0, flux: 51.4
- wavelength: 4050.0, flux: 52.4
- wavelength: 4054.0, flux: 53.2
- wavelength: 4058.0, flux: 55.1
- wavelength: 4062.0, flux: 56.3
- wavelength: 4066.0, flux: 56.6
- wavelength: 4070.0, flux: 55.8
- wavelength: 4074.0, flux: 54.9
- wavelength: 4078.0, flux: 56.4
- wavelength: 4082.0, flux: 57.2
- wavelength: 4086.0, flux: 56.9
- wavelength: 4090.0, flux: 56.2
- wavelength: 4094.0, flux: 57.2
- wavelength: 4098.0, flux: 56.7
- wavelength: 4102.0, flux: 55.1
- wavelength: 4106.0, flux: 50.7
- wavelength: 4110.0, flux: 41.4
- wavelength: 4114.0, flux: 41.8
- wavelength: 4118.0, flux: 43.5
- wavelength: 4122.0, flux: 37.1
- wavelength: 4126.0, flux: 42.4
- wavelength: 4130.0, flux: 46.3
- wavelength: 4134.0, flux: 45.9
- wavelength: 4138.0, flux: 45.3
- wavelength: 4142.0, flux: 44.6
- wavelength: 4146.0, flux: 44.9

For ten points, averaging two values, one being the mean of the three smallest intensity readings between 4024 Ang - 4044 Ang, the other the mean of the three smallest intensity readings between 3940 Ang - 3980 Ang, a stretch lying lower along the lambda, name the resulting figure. 45.4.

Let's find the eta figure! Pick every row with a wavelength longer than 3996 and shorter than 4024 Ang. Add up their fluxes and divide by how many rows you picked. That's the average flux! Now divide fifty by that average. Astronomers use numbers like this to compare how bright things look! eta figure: 1.09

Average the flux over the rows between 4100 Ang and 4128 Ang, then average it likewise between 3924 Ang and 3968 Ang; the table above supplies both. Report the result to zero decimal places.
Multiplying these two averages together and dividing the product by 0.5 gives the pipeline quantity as 3995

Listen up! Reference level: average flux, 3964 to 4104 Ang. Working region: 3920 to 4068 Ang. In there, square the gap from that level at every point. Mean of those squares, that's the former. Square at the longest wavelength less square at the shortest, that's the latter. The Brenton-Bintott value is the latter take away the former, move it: -10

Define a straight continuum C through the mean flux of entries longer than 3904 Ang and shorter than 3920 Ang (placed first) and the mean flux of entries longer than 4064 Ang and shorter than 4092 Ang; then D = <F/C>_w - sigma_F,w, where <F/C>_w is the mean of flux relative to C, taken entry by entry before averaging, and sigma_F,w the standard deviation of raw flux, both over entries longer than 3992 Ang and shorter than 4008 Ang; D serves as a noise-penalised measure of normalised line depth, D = 0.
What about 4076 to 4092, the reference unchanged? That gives 1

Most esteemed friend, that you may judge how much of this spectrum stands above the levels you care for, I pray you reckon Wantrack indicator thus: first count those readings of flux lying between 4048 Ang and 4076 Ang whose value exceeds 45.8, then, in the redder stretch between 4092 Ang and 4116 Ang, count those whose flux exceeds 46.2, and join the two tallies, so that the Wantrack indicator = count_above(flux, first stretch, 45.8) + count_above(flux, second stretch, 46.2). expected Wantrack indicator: 11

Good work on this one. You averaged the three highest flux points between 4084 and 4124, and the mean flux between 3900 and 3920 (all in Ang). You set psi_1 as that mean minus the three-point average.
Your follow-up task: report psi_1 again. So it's -10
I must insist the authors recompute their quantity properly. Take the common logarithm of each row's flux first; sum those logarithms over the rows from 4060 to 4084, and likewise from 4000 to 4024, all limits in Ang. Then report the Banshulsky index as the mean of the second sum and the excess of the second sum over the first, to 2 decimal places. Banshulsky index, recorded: 4.73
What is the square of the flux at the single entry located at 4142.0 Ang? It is 1989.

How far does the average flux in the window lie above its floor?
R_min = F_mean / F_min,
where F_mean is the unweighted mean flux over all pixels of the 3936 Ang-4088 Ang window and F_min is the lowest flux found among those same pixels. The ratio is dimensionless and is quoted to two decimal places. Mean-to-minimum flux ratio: 1.13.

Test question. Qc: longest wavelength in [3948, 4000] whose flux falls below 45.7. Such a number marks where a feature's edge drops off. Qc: 3998.0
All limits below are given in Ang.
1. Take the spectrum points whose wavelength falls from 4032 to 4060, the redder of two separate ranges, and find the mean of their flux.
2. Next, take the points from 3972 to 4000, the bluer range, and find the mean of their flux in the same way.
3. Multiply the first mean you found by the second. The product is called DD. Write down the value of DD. 2418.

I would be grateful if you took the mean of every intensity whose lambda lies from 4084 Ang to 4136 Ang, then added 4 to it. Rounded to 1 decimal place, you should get 52.6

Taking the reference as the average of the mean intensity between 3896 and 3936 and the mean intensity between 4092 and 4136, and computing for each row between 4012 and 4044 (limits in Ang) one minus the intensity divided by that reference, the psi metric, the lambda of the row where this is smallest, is 4042.0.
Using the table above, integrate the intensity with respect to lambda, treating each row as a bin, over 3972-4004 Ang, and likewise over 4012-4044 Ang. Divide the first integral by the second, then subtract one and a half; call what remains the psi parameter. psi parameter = -0.501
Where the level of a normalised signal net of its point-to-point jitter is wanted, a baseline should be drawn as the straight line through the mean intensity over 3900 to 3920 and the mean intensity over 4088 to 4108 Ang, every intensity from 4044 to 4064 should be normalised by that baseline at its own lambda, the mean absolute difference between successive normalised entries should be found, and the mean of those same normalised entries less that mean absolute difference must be 0.990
